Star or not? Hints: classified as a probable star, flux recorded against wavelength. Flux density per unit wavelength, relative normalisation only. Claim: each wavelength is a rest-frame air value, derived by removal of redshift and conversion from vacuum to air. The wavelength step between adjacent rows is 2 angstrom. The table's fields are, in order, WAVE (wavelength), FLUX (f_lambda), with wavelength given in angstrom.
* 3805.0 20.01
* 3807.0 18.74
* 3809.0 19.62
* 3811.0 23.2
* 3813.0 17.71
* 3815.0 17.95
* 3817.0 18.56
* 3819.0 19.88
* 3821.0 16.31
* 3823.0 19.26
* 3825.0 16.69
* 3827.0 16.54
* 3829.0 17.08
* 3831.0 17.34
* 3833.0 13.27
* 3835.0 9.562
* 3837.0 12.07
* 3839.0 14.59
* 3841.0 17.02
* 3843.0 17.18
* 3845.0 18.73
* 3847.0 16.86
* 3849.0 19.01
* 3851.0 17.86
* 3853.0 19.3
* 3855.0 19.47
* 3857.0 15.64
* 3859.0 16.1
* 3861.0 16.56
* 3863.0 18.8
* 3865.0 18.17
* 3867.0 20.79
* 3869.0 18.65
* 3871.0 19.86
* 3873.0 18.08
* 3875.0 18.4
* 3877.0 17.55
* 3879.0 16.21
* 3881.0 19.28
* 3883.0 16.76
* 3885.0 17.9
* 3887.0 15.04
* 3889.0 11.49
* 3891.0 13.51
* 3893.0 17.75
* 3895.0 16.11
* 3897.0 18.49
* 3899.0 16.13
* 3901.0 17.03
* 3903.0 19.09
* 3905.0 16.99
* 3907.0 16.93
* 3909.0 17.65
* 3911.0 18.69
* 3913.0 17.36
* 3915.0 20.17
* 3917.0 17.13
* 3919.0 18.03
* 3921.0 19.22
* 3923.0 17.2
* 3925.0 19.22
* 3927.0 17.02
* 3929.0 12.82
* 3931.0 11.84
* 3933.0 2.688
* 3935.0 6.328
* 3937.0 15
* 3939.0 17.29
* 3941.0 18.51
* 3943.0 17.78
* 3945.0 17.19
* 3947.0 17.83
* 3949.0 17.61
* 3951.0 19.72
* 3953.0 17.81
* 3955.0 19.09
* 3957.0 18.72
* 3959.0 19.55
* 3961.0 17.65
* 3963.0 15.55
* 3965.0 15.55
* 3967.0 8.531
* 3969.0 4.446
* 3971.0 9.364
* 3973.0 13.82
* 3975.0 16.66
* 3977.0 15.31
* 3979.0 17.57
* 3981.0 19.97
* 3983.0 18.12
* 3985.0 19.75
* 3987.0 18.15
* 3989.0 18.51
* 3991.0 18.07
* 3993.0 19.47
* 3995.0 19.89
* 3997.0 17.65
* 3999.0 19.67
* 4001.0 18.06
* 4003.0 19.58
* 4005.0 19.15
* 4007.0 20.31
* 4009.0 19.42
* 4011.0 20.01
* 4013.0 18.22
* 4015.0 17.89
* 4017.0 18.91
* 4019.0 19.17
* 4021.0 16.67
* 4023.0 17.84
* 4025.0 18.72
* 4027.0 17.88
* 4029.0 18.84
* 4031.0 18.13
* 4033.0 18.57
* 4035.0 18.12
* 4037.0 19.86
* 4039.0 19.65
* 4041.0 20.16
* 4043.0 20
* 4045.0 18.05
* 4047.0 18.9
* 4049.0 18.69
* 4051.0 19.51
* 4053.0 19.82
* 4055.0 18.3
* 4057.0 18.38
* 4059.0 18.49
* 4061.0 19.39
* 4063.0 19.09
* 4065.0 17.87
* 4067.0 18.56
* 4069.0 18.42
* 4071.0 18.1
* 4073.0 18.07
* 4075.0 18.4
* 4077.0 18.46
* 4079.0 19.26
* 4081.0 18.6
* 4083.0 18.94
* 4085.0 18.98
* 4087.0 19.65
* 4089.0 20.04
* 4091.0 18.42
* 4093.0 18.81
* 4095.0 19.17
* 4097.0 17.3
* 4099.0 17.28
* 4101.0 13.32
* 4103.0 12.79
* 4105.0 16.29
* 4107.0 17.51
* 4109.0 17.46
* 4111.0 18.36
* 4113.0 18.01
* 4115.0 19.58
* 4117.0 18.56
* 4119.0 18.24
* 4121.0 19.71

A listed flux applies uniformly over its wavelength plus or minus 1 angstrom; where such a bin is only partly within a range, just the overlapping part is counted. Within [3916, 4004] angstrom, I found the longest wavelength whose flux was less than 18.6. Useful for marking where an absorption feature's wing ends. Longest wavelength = 4001.0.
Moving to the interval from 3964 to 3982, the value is 3979.0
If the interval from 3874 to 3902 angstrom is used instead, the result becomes 3901.0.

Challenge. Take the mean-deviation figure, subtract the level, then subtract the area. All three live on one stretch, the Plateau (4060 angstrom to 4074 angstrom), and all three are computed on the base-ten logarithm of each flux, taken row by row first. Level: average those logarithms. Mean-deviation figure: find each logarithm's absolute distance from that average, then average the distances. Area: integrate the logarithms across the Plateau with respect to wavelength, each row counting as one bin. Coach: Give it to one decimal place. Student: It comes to -19.0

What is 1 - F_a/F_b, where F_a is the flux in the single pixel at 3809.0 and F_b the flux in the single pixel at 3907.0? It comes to -0.2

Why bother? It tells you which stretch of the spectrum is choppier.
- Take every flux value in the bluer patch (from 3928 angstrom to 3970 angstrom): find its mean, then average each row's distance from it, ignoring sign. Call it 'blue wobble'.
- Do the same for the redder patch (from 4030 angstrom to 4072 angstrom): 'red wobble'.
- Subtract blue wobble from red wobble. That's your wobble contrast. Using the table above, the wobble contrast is -3.4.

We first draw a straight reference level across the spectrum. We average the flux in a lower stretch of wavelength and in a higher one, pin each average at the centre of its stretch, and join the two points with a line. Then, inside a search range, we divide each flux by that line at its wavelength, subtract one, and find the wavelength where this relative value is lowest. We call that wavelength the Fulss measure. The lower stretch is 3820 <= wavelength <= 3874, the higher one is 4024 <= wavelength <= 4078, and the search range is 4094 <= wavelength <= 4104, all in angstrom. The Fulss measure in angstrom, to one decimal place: 4103.0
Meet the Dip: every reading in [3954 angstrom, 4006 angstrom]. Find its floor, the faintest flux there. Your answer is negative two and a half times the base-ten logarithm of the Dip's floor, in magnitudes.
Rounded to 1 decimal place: -1.6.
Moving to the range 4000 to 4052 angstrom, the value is -3.1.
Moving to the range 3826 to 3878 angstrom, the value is -2.5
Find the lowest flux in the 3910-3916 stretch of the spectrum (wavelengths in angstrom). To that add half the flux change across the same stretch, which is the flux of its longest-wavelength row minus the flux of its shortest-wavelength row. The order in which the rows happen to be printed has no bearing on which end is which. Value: 18.1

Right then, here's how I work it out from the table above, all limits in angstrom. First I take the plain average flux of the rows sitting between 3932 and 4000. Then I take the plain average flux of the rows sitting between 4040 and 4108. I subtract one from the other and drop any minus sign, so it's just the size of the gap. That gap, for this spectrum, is 2.2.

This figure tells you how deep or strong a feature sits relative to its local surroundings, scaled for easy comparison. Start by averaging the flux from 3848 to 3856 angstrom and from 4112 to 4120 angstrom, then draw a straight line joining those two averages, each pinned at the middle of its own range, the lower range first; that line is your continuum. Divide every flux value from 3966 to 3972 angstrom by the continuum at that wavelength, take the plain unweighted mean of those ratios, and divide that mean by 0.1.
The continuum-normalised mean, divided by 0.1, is 4.0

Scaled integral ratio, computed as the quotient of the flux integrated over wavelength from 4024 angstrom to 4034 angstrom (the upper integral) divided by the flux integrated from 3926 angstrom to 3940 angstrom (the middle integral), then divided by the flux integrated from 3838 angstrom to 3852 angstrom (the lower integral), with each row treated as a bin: 0.0046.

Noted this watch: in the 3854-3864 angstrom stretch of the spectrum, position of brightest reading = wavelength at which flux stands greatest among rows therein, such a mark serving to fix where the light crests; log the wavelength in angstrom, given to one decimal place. 3855.0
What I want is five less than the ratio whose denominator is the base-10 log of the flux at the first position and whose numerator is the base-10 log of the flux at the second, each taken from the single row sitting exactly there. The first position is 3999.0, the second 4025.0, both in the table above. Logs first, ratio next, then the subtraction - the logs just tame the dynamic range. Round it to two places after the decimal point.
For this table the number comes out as -4.02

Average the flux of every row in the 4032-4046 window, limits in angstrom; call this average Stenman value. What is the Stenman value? 19.2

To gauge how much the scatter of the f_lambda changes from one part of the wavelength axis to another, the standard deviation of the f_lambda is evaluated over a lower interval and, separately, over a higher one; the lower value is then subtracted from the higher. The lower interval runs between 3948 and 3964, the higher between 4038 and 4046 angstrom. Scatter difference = -0.4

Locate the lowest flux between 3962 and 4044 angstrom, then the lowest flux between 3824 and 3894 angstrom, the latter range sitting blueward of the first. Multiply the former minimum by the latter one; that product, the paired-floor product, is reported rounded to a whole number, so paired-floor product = 43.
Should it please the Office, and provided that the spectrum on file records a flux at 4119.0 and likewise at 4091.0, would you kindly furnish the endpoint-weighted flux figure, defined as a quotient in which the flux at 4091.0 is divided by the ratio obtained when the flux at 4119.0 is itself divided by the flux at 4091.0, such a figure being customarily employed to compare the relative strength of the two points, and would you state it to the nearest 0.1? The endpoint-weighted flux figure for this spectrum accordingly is 18.6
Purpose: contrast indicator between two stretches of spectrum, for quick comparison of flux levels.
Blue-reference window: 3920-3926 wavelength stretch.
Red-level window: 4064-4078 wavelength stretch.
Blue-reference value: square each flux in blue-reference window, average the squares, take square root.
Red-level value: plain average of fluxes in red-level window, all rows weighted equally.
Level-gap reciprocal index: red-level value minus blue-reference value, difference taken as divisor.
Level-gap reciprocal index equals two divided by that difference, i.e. -7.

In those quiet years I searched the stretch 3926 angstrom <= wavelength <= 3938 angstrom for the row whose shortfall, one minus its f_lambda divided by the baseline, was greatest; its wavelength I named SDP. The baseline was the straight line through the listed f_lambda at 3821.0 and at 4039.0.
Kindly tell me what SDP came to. 3933.0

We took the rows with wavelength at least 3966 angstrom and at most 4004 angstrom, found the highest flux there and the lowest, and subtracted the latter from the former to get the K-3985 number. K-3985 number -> 16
